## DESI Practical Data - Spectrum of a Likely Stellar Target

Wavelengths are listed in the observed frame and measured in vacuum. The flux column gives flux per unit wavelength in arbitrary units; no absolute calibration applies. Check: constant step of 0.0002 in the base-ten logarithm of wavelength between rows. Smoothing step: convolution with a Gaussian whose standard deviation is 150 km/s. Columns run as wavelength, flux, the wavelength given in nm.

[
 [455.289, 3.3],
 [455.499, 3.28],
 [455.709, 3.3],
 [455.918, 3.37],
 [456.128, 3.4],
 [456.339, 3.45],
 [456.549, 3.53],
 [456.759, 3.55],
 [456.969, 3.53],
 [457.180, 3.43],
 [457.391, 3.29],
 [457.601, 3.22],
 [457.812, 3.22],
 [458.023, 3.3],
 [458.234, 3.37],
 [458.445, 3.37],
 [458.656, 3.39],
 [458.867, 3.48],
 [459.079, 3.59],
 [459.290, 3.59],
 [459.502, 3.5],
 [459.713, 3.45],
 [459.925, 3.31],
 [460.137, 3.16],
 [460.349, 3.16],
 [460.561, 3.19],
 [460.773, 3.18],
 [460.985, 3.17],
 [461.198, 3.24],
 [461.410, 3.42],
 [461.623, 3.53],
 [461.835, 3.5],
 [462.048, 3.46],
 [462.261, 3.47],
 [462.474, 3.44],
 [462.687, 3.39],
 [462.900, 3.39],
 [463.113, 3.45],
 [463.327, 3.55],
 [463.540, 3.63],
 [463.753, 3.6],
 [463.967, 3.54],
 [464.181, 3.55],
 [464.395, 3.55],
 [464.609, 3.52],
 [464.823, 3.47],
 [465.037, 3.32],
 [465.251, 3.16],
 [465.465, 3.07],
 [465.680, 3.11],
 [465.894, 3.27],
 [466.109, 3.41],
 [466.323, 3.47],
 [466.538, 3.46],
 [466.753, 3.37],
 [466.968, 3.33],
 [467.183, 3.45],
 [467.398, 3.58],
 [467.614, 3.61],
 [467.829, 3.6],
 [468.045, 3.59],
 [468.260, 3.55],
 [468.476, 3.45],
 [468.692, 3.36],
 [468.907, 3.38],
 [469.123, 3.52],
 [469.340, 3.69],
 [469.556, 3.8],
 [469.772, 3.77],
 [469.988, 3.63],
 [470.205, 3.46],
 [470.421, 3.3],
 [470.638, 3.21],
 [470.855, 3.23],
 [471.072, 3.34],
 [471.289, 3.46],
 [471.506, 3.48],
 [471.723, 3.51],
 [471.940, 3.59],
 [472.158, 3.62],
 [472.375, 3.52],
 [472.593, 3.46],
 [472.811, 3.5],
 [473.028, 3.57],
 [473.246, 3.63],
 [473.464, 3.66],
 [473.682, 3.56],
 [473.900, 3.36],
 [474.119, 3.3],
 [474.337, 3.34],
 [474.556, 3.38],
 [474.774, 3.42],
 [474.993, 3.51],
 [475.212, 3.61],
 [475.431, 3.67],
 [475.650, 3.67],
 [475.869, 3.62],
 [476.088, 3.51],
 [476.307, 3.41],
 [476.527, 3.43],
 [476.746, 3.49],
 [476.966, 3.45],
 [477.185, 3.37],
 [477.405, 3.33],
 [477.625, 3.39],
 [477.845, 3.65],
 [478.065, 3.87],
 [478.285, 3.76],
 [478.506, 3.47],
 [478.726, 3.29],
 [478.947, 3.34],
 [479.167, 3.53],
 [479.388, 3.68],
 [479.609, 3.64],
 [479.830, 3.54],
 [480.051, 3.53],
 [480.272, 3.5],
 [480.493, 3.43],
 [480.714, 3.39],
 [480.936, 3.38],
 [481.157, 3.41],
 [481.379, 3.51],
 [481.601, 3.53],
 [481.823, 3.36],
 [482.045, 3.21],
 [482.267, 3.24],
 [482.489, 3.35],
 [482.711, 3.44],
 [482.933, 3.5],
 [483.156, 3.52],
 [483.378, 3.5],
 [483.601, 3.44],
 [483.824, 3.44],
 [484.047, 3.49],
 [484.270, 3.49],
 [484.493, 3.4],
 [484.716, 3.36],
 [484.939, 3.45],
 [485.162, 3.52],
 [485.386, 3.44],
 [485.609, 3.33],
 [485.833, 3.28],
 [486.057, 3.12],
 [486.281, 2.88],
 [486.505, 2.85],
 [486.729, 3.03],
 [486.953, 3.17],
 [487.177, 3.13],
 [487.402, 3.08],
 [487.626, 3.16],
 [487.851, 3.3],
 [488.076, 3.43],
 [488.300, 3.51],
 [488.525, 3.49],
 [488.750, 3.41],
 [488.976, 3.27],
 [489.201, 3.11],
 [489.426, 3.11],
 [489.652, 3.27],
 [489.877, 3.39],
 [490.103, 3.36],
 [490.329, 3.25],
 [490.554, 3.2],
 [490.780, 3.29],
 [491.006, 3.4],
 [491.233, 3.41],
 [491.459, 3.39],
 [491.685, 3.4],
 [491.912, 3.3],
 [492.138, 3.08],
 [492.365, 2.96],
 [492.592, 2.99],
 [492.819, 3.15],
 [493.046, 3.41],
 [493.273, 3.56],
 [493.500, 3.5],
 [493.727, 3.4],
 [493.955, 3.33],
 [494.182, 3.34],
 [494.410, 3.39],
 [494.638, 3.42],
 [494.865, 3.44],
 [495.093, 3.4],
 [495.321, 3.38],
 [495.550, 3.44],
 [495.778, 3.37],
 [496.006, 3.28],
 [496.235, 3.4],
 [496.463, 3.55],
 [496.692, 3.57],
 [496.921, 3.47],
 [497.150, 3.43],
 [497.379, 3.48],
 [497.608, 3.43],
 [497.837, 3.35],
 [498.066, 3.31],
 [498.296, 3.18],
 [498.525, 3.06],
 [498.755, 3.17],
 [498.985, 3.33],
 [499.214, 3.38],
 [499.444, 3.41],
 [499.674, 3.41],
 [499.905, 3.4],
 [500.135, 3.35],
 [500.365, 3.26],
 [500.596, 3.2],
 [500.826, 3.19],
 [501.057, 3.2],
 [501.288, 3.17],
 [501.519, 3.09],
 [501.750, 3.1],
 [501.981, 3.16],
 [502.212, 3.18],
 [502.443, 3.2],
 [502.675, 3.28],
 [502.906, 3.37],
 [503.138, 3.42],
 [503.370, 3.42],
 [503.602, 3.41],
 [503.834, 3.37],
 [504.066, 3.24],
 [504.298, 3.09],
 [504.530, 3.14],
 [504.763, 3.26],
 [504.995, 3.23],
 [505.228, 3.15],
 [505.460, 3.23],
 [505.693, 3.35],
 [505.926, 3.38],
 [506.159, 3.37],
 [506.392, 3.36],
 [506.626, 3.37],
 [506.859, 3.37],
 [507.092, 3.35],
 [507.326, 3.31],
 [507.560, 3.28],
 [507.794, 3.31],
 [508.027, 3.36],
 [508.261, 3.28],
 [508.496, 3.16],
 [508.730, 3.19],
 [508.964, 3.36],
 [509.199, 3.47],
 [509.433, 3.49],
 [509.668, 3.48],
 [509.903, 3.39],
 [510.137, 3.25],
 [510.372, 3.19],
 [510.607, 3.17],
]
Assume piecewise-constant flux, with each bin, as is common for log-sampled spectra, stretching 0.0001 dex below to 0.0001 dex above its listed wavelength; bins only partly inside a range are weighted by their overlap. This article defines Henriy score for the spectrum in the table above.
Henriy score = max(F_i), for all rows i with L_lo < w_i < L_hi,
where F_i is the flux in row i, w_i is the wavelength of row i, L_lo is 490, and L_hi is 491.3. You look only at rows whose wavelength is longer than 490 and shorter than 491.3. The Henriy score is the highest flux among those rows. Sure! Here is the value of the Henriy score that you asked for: 3.41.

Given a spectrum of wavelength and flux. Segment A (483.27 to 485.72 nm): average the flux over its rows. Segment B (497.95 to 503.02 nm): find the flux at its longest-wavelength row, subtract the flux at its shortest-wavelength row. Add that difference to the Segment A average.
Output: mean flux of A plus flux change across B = 3.50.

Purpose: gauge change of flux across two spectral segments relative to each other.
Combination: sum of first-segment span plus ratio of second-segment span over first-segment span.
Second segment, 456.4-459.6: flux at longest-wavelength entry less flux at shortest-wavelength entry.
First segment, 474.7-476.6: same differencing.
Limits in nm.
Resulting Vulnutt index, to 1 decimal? -3.0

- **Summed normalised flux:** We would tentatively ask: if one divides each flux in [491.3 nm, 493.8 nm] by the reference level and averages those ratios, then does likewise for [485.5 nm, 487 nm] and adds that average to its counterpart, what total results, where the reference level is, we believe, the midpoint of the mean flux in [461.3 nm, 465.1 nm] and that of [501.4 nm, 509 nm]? 1.89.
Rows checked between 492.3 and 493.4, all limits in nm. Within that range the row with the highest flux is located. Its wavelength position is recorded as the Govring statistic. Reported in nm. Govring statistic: 493.273 nm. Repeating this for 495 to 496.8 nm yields 496.692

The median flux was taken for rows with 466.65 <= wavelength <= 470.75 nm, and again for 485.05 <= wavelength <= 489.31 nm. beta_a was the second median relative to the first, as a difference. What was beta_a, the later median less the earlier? -0.25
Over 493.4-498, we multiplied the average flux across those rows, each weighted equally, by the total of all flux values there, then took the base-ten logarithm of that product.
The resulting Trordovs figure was 2.37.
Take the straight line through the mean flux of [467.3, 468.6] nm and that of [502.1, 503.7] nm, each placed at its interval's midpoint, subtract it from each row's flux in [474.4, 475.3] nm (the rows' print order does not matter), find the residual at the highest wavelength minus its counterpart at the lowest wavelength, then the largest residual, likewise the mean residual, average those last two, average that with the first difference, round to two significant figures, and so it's 0.13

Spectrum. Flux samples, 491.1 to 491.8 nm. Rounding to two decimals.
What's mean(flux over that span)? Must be 3.40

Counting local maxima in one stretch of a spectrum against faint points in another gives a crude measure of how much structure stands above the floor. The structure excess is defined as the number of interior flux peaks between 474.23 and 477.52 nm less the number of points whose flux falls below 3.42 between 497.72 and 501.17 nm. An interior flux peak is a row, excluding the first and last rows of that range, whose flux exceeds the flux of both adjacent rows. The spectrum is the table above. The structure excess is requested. -14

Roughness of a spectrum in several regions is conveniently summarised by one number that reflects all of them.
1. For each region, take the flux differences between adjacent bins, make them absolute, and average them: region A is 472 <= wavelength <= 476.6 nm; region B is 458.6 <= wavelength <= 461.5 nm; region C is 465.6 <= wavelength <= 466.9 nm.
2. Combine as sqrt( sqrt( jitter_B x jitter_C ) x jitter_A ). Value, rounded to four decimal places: 0.0745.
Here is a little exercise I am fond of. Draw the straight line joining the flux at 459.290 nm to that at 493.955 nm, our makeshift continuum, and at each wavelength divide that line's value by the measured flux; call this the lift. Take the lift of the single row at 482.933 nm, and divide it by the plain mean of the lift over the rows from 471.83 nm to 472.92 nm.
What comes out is 0.99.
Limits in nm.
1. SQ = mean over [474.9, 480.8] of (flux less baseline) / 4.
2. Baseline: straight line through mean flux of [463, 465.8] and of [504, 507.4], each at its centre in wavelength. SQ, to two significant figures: 0.036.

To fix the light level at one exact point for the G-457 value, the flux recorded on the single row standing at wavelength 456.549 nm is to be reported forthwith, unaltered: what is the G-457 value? 3.53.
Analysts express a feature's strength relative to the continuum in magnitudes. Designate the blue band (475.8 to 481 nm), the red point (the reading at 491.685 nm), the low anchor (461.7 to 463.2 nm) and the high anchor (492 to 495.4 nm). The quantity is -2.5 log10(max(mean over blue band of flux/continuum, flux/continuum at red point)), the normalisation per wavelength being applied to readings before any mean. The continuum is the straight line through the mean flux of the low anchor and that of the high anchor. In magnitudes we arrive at -0.038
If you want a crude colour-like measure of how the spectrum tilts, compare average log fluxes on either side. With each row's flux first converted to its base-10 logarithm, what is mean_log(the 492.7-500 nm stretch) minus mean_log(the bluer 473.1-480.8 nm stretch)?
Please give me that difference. -0.016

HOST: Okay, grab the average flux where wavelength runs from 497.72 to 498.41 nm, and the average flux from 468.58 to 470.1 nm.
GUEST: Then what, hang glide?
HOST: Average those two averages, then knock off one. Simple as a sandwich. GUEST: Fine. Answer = 2.44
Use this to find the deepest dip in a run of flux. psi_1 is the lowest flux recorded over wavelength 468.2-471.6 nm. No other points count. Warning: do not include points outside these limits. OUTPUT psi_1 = 3.21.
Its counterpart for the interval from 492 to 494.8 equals 2.96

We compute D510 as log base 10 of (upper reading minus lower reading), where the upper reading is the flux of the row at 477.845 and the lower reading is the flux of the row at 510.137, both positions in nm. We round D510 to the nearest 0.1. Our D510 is -0.4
